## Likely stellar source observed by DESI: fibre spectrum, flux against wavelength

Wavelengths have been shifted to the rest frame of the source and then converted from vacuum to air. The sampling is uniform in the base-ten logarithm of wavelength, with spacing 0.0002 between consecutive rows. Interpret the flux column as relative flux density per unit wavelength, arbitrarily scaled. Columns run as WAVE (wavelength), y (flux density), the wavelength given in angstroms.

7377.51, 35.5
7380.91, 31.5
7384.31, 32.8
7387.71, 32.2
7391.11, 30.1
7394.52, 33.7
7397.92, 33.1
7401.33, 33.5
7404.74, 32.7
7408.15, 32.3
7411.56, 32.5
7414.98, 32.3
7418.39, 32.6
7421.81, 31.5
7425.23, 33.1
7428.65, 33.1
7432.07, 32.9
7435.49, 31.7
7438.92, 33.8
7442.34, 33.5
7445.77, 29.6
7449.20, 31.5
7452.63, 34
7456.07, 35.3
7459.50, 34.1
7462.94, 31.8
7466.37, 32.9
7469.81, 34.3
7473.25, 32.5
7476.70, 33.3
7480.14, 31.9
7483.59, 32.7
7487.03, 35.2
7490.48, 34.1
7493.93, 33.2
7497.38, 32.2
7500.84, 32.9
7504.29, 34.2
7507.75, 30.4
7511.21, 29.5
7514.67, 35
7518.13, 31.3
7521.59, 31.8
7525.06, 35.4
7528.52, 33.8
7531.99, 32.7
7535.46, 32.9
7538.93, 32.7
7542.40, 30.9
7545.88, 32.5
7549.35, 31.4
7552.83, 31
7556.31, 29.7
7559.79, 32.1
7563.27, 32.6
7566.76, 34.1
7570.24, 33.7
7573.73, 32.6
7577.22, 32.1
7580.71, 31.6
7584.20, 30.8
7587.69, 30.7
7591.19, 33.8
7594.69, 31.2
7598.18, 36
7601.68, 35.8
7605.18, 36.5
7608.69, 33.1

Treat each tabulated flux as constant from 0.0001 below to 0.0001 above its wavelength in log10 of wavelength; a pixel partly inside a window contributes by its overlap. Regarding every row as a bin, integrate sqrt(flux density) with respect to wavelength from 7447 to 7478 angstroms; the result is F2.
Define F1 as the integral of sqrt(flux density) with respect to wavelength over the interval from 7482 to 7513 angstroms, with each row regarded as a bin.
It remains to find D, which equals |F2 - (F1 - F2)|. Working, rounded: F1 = 177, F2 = 178.7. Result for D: 180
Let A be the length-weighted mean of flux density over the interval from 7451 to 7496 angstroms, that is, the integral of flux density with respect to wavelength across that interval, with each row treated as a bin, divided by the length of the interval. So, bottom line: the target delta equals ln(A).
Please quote 3.51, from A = 33.47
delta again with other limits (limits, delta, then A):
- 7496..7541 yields 3.49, 32.67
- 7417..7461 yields 3.49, 32.82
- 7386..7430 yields 3.48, 32.51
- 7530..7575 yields 3.47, 32.23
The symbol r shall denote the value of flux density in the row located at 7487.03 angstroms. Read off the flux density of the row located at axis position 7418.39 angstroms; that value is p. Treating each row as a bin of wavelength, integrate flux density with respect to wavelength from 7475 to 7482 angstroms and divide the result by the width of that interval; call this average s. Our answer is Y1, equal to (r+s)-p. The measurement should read 35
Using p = 32.6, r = 35.2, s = 32.6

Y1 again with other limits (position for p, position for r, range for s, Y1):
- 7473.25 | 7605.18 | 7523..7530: 39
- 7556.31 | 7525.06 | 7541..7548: 37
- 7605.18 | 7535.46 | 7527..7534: 30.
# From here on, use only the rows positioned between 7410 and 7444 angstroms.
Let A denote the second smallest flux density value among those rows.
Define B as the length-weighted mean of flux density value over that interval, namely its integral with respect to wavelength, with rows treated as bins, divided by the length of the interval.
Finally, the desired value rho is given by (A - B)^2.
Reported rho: 1.0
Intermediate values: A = 31.7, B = 32.7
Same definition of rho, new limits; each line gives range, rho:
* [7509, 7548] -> 2.7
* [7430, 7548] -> 10.5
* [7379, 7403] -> 0.9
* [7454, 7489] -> 2.3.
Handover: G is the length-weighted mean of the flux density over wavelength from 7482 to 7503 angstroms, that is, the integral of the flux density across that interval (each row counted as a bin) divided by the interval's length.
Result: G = 33.4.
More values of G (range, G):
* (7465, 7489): 33.3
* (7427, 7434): 33.0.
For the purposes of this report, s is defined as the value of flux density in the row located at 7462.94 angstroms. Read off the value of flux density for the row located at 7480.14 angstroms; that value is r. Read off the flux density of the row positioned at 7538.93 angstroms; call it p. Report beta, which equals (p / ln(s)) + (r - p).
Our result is 8.7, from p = 32.7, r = 31.9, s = 31.8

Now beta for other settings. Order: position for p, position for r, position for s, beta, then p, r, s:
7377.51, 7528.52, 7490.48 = 8.4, 35.5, 33.8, 34.1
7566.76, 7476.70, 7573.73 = 9.0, 34.1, 33.3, 32.6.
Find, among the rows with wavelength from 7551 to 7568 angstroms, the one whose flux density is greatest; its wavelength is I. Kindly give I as 7566.76 angstroms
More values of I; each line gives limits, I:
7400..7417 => 7401.33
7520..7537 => 7525.06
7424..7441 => 7438.92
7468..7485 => 7469.81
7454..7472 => 7456.07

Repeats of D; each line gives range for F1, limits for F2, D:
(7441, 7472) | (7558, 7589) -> 174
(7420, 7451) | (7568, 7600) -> 189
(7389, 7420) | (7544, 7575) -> 175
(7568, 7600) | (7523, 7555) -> 182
